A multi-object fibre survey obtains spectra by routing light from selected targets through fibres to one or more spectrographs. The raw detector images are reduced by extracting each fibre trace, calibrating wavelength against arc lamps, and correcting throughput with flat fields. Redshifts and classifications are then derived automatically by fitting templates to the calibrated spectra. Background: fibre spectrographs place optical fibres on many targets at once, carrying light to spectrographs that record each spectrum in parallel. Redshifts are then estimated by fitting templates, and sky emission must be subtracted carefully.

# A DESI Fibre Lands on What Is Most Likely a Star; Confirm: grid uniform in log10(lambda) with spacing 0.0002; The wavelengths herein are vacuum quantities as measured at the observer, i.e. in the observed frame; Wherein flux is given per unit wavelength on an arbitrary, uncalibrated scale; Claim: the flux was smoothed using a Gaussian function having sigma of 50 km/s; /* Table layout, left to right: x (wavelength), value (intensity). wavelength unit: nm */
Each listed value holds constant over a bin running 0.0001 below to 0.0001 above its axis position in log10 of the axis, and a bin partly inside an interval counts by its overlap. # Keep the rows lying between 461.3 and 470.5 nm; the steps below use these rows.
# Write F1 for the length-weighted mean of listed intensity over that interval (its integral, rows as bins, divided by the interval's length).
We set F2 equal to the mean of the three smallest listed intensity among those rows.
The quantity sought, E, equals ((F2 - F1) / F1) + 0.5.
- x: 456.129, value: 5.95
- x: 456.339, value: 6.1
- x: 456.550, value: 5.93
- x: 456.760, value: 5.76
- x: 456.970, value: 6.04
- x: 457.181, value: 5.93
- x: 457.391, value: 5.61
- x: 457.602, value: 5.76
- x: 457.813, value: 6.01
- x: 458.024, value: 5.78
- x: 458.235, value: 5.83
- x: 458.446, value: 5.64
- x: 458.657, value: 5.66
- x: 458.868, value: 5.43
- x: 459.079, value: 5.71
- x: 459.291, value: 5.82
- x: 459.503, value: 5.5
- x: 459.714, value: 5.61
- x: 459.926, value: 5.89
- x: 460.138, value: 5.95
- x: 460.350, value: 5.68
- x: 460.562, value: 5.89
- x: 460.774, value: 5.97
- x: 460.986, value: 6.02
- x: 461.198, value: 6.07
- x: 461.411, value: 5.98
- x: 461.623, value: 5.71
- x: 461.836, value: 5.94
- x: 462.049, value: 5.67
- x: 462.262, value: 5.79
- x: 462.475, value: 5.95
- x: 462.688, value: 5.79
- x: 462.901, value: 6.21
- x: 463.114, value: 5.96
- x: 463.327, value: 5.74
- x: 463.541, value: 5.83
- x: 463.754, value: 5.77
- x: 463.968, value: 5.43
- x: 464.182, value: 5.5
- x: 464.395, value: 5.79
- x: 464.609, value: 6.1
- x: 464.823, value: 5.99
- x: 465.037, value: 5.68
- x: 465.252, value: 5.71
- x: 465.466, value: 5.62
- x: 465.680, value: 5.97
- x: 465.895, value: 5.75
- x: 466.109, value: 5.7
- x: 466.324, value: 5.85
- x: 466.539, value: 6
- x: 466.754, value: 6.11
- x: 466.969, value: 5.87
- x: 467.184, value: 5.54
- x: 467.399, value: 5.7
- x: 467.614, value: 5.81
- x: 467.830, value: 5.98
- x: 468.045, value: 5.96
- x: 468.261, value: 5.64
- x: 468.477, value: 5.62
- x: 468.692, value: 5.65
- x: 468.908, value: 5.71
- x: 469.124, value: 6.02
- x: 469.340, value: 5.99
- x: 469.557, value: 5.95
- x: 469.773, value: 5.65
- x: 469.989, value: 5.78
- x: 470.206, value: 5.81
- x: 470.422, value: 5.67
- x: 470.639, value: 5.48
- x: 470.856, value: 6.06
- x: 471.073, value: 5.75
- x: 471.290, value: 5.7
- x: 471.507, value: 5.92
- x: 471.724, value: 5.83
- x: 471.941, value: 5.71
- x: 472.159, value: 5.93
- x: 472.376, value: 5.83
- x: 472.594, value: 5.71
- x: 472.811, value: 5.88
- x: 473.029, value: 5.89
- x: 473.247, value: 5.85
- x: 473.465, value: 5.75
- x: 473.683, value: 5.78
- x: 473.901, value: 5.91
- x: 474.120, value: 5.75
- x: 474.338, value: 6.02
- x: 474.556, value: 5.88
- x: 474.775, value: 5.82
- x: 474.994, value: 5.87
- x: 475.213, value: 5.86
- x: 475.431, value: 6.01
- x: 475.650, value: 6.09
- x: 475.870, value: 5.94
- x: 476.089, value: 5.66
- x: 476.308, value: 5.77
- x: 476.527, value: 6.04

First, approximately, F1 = 5.81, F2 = 5.49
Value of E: 0.445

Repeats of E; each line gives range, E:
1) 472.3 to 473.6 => 0.491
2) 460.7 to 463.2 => 0.467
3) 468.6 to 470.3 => 0.474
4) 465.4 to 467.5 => 0.466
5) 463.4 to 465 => 0.465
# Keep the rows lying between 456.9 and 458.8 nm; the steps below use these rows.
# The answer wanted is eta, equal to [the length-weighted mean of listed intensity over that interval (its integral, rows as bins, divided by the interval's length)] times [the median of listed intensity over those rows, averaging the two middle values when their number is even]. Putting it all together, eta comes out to 33.5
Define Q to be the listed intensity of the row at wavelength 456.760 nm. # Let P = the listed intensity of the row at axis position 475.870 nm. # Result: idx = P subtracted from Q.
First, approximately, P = 5.94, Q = 5.76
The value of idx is -0.18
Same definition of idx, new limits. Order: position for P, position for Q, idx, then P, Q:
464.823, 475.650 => 0.10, 5.99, 6.09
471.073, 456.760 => 0.01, 5.75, 5.76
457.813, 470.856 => 0.05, 6.01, 6.06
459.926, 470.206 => -0.08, 5.89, 5.81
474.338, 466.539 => -0.02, 6.02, 6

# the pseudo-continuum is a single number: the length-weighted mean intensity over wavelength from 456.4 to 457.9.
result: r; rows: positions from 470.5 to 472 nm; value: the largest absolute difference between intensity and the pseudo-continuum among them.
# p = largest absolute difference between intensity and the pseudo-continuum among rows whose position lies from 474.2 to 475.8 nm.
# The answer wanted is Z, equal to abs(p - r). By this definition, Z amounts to 0.16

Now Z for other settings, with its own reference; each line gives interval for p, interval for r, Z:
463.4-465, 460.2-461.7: 0.23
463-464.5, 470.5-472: 0.05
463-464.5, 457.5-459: 0.00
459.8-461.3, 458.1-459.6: 0.23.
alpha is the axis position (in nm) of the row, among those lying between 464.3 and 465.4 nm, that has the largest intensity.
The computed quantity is 464.609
